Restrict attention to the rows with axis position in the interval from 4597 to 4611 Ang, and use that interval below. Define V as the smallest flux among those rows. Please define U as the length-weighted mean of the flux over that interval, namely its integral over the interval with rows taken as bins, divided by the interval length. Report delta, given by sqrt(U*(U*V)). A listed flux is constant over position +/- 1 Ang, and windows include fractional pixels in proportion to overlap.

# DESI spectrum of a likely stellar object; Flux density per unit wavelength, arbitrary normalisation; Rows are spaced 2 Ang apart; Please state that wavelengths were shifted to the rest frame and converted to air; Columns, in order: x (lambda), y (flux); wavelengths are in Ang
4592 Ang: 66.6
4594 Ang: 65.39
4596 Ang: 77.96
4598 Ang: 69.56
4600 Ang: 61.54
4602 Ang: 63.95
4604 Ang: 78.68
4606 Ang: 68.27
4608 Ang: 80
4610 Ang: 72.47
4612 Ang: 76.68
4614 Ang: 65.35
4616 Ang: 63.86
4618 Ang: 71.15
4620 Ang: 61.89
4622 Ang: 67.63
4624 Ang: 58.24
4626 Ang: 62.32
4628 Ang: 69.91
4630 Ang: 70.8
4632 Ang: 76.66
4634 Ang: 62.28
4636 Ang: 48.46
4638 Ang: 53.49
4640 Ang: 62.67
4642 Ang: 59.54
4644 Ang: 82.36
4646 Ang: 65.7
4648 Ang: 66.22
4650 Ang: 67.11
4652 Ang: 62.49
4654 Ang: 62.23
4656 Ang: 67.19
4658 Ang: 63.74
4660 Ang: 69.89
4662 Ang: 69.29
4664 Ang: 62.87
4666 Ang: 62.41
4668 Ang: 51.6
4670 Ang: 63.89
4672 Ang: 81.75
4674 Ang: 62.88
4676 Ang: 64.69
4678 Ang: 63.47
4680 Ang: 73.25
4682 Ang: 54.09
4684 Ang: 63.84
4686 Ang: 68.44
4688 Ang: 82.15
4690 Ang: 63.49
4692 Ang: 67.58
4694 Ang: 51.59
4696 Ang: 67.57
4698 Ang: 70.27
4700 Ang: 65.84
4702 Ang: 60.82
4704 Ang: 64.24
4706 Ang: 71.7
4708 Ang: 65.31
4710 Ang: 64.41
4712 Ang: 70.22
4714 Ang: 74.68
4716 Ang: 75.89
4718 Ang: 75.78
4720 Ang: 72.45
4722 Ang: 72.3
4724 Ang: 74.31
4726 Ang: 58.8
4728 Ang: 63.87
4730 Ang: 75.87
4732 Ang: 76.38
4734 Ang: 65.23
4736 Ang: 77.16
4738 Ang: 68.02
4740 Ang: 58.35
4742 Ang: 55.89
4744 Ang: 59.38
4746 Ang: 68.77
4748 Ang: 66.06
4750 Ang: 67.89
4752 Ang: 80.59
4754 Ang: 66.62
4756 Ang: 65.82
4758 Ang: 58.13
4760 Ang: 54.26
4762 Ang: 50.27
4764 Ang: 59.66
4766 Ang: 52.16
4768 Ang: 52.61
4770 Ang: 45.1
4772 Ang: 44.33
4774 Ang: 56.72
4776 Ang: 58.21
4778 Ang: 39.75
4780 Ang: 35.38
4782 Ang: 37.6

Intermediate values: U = 70.6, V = 61.54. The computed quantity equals 554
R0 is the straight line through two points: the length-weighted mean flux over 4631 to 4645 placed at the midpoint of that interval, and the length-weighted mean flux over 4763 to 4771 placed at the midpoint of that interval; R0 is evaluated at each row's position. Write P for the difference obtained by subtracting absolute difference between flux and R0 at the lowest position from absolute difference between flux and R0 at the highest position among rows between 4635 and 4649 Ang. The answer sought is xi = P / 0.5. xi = -24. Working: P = -12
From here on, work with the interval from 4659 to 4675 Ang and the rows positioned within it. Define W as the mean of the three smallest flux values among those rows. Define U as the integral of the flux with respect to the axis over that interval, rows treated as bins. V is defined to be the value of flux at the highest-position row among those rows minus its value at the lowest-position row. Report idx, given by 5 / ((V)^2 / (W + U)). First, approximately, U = 1049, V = -7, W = 59.0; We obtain 113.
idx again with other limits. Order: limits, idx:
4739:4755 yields 81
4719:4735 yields 113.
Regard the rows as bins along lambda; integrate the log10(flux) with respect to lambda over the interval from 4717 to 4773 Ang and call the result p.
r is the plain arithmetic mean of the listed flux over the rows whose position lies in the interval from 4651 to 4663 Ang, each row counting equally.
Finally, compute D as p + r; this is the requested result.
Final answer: 167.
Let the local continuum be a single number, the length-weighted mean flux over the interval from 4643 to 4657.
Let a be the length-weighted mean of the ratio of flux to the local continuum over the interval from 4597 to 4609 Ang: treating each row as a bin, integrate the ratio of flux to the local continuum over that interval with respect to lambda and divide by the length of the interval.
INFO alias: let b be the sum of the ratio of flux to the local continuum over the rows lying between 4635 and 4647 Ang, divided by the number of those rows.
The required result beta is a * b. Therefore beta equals 0.95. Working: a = 1.04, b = 0.92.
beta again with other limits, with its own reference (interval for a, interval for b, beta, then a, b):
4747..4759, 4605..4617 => 1.05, 1.00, 1.05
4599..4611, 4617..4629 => 1.01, 1.05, 0.96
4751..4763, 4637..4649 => 0.89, 0.93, 0.96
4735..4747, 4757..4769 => 0.77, 0.96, 0.81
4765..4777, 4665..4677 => 0.73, 0.76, 0.95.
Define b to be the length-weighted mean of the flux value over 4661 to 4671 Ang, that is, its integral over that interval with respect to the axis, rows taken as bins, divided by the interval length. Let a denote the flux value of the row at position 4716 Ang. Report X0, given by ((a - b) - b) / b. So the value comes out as -0.78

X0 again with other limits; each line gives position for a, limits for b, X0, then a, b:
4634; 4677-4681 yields -1.09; 62.28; 68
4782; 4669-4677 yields -1.45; 37.6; 68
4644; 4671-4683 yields -0.77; 82.36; 67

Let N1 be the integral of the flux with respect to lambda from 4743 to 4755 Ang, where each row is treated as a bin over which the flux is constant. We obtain 819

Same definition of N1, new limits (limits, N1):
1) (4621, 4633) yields 811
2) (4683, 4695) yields 794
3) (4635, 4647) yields 744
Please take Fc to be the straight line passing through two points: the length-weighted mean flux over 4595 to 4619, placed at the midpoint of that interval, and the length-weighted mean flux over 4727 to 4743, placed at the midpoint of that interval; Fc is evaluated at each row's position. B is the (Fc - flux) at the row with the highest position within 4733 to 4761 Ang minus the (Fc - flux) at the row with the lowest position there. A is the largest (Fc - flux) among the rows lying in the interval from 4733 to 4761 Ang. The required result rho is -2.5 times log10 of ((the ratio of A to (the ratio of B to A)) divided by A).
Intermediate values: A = 13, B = 10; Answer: -0.2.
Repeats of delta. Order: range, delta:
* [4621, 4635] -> 510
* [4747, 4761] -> 483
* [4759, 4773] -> 341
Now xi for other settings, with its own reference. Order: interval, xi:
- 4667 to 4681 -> 8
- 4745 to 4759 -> -19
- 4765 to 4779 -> 23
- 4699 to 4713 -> 11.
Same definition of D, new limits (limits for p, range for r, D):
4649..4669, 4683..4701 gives 103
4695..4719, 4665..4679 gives 108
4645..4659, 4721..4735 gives 95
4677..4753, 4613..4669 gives 204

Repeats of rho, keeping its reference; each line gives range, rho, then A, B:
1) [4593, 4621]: -1.3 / 9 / 3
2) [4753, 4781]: 0.0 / 31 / 31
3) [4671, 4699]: -0.5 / 17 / 11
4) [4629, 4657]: -2.2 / 22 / 3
